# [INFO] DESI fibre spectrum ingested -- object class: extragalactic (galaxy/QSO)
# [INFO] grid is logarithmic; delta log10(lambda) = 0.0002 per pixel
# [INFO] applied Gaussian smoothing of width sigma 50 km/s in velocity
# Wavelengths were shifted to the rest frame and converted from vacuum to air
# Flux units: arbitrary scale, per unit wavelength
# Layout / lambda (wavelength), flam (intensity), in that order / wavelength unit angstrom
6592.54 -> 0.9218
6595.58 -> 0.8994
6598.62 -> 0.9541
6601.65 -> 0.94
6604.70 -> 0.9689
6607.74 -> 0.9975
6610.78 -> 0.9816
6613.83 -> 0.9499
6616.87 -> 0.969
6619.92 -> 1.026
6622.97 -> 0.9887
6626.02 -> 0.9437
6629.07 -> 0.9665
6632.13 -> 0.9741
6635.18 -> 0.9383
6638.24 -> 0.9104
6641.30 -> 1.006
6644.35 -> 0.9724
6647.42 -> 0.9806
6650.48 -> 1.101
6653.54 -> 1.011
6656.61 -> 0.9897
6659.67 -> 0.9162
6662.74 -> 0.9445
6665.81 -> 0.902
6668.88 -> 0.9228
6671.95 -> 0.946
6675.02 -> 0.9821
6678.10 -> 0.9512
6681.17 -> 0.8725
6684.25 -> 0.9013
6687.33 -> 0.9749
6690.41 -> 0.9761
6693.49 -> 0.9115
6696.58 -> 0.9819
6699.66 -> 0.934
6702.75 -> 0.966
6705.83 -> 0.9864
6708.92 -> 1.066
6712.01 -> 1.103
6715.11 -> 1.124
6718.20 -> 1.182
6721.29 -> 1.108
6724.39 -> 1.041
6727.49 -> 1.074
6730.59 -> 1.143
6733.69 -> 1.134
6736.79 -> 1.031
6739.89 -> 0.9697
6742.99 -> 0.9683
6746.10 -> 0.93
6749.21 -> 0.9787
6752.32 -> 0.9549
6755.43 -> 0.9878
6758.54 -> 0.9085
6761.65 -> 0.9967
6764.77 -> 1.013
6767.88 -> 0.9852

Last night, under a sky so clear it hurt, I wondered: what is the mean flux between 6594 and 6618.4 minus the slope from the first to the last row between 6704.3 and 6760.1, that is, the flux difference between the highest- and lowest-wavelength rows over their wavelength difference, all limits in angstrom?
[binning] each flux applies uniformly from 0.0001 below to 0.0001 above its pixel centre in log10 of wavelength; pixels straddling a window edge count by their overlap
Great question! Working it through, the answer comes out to 0.959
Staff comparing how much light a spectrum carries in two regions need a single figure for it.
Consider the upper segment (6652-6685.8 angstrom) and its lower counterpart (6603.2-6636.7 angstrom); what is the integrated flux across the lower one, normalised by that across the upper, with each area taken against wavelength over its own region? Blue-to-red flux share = 1.03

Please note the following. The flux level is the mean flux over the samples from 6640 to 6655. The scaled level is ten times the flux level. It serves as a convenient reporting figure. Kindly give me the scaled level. 10.1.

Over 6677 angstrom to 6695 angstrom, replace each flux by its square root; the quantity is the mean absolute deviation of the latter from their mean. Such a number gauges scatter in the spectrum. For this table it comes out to 0.019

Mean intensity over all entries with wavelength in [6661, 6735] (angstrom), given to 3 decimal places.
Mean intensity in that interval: 1.005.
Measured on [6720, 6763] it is 1.016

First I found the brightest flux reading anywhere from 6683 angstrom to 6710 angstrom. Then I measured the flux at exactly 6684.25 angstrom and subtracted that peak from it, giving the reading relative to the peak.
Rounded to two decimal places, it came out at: -0.16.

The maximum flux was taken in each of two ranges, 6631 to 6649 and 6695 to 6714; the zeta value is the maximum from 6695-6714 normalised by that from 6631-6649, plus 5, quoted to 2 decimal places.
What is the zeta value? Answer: 6.10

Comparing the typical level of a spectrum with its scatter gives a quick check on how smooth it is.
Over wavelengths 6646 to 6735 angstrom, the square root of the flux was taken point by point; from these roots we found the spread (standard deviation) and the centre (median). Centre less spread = 0.949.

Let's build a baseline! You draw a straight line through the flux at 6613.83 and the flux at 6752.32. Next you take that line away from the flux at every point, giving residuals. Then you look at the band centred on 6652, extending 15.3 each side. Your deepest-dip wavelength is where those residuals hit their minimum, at 6665.81 angstrom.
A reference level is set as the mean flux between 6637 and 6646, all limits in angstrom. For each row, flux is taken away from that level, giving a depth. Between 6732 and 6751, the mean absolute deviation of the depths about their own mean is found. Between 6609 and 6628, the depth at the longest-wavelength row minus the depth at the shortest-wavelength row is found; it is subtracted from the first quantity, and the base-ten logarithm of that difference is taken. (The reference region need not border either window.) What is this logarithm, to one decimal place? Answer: -1.8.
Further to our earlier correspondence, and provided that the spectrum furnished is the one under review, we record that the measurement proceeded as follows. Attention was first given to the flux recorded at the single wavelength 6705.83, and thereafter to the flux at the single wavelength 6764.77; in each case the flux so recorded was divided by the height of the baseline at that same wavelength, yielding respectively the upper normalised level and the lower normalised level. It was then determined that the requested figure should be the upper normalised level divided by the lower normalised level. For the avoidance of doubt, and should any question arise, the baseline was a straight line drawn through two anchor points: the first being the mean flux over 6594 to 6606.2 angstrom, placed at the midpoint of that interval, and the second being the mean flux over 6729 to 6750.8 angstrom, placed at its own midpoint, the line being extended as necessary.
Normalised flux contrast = 1.01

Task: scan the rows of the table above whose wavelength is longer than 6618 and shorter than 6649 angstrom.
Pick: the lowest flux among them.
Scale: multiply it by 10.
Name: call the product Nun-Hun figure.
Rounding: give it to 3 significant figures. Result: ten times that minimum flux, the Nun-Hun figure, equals 9.10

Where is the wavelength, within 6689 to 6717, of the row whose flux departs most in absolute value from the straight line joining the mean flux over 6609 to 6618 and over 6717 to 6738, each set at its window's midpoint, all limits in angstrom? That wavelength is 6693.49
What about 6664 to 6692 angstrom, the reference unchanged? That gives 6681.17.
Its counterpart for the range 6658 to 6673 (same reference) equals 6665.81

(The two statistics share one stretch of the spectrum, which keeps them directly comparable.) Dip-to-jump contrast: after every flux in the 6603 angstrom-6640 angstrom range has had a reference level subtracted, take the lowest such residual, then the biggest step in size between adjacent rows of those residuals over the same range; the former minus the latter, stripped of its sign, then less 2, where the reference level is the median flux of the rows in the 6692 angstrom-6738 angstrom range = -1.79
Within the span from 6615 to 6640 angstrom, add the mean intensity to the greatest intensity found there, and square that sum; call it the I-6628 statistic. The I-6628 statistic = 3.96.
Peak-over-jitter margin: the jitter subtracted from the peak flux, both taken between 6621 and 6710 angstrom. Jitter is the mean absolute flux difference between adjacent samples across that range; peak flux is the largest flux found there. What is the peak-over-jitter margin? 1.06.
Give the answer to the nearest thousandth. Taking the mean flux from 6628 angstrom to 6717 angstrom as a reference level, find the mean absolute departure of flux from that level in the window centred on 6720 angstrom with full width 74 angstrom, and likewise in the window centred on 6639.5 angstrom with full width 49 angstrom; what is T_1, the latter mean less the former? -0.033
